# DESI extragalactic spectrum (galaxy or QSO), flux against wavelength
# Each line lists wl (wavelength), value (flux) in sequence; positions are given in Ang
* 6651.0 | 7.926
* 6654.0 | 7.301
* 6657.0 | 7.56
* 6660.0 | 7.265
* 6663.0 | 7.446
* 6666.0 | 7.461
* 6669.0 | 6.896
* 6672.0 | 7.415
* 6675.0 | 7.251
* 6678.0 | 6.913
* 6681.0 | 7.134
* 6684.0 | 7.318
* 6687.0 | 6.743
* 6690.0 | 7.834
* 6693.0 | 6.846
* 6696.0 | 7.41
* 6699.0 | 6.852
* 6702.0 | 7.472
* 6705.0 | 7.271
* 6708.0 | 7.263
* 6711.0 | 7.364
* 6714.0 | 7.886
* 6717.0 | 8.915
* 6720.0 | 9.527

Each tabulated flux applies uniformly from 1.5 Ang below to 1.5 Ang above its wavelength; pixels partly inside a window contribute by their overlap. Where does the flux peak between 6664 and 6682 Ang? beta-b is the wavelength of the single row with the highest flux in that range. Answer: 6666.0 Ang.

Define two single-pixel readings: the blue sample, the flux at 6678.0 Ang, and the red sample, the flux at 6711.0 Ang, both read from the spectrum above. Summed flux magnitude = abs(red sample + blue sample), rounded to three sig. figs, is 14.3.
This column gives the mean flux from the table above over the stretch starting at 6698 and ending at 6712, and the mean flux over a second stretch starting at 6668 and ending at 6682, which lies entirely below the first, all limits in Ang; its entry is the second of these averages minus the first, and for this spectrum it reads -0.12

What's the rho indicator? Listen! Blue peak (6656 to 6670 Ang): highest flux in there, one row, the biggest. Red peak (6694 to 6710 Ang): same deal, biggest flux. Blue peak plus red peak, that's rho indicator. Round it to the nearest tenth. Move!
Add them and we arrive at 15.0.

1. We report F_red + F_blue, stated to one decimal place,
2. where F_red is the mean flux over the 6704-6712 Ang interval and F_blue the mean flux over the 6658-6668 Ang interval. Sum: 14.7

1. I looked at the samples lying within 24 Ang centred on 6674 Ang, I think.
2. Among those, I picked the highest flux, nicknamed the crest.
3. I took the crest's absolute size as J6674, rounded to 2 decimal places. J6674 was 7.46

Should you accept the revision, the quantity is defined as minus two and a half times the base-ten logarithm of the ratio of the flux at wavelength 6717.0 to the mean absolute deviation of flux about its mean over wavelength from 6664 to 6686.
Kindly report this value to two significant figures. -4.2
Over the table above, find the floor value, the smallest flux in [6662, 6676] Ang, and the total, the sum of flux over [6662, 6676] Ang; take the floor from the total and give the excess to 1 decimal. 29.6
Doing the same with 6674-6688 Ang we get 28.6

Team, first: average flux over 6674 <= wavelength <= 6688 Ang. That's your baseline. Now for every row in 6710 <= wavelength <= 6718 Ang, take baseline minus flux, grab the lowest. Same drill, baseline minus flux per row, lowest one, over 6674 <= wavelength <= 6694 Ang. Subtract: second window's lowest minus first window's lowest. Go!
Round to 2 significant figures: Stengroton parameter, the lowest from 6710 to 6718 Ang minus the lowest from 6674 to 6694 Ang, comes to -1.1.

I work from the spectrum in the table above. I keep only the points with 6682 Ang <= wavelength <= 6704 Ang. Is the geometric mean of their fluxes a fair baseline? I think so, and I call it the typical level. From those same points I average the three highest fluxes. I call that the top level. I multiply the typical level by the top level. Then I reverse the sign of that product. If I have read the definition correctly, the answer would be -54.5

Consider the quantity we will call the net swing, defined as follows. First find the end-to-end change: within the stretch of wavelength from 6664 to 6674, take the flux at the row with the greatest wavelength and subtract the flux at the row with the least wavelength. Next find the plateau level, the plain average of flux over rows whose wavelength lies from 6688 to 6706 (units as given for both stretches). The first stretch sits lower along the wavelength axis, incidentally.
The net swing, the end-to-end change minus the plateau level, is -7.3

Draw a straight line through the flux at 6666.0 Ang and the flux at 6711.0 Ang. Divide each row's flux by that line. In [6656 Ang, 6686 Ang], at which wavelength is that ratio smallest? 6669.0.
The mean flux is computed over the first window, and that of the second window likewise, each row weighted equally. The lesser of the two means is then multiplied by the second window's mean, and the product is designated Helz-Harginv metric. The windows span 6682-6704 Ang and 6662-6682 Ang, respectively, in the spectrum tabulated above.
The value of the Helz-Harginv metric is 52.0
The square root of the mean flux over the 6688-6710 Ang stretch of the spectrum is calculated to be 2.70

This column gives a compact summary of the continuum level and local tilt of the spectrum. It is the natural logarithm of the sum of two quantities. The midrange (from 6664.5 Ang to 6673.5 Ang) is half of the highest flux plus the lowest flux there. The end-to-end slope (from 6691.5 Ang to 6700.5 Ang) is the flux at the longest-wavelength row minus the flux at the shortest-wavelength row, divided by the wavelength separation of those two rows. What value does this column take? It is 1.97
